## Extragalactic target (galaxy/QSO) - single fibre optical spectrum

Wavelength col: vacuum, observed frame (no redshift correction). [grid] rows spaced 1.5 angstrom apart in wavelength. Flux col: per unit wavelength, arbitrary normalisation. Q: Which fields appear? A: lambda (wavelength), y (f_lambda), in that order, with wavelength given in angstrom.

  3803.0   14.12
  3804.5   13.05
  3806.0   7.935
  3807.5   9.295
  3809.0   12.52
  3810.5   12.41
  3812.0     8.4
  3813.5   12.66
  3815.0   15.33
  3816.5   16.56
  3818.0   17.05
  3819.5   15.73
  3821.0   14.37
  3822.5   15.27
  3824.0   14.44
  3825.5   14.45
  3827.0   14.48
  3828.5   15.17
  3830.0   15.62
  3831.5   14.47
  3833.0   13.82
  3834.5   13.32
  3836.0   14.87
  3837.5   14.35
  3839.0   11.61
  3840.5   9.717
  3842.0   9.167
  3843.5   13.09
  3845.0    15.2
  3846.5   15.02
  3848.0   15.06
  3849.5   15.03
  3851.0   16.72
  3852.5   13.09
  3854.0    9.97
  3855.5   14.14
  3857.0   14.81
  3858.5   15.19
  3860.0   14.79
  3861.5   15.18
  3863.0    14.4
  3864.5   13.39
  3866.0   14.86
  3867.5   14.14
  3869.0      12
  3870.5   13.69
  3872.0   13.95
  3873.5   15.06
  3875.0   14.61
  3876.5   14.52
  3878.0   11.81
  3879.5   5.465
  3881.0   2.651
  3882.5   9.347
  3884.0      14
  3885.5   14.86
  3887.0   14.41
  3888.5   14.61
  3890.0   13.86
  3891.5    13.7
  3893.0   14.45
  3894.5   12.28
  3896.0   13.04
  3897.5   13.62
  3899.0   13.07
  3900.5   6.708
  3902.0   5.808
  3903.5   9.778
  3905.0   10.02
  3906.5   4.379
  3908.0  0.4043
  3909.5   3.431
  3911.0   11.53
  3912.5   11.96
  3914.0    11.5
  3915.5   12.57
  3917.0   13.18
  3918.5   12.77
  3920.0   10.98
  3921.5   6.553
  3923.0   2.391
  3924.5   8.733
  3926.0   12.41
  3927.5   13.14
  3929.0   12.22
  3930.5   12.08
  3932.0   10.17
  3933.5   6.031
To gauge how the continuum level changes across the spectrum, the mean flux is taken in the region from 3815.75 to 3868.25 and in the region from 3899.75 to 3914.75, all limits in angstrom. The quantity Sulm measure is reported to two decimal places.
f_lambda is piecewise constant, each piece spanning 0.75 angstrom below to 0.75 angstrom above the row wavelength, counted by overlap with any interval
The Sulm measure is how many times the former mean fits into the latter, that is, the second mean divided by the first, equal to 0.53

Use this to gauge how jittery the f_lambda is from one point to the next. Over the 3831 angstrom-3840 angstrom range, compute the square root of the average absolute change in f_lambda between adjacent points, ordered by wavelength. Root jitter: 1.1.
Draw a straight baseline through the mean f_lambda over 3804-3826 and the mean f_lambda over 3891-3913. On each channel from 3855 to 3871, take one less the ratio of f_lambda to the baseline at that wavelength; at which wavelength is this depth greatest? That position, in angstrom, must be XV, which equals 3869.0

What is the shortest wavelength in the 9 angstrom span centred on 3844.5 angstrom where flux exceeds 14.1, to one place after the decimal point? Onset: 3845.0 angstrom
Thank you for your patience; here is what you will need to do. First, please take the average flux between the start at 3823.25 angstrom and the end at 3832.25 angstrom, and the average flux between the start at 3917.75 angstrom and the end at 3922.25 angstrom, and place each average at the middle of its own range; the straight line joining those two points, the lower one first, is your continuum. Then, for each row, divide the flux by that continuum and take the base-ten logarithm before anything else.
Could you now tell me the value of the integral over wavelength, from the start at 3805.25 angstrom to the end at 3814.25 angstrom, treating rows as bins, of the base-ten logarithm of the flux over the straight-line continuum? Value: -1.6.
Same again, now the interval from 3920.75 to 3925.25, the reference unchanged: -1.3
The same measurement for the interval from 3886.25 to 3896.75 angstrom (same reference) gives 0.8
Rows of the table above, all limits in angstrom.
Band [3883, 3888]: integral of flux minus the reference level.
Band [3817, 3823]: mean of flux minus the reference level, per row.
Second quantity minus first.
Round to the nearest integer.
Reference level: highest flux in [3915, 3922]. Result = -3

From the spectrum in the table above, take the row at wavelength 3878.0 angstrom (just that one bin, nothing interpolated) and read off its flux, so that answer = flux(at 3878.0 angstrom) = 11.81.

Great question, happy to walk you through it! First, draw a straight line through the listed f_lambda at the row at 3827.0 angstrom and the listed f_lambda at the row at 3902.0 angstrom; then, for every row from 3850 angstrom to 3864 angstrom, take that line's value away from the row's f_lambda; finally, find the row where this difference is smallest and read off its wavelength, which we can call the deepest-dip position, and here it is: 3854.0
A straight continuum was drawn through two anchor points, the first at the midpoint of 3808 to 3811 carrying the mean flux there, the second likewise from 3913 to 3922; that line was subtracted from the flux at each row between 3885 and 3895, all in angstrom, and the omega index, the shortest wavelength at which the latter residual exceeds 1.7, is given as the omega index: 3885.5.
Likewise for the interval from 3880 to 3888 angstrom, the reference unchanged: 3884.0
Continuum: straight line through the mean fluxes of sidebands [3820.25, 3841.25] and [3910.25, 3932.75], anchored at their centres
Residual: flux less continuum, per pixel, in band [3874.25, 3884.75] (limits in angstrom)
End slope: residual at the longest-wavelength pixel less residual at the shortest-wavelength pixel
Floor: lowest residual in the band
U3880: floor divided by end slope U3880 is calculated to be 33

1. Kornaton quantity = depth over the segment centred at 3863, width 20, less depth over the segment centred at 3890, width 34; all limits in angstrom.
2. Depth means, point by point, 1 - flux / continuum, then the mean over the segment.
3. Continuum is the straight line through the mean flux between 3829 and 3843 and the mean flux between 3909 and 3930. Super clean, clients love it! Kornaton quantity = -0.13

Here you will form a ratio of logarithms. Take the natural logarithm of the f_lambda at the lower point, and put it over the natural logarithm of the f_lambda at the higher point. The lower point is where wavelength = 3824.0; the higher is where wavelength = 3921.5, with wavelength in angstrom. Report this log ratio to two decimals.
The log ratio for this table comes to 1.42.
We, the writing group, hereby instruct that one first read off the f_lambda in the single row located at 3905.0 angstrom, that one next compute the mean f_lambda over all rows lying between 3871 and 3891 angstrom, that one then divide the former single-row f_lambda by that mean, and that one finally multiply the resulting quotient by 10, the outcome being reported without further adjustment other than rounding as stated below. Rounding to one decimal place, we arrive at 8.2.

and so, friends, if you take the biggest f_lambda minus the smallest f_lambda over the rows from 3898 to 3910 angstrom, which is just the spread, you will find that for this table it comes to 12.7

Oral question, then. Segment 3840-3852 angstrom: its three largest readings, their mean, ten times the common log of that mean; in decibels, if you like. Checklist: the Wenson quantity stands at 11.9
